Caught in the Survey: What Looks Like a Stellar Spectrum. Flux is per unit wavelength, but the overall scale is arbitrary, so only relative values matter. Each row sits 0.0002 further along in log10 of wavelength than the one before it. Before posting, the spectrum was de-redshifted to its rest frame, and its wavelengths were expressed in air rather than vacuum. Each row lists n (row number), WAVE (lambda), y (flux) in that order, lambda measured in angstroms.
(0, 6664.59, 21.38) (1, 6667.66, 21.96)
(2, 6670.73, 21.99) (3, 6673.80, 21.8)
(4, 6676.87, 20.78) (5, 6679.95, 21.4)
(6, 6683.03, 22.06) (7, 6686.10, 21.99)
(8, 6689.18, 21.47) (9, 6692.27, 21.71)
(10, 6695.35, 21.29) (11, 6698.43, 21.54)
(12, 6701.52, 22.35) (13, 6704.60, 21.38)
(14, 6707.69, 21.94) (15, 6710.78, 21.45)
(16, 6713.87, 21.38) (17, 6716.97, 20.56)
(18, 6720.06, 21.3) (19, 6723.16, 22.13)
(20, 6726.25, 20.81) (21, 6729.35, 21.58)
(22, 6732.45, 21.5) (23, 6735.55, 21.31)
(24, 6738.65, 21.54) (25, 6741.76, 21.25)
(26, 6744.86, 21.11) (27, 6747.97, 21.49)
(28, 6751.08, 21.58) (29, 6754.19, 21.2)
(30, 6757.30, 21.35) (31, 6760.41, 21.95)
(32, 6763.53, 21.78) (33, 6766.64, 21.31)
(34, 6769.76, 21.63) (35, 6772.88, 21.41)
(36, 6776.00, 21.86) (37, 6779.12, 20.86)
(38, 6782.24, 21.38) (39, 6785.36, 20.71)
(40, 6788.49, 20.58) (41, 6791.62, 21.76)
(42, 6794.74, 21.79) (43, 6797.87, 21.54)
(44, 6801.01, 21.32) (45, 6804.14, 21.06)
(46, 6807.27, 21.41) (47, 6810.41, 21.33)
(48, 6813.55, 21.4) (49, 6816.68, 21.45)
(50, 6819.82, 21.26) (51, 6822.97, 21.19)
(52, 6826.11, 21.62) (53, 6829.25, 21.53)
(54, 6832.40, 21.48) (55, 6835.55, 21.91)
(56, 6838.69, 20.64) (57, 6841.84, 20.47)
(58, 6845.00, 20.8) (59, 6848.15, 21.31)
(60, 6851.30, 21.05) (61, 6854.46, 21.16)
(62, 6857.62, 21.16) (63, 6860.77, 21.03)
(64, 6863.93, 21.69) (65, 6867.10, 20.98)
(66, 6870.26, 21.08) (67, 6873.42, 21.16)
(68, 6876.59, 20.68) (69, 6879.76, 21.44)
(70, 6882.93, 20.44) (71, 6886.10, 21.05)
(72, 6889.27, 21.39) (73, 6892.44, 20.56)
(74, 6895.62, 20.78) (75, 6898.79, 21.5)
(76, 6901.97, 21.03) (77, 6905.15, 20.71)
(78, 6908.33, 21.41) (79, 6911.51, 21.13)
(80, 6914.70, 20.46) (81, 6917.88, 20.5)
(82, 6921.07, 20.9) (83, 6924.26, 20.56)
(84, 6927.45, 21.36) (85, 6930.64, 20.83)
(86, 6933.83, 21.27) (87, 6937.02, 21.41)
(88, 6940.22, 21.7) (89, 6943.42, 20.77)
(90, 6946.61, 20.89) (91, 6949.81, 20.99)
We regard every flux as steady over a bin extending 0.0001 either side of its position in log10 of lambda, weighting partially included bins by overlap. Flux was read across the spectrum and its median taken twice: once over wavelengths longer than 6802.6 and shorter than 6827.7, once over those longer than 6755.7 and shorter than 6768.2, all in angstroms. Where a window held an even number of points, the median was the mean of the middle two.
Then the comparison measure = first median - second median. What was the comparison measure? -0.20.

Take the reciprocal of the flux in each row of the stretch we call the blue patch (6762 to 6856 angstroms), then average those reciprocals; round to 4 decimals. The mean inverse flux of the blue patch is 0.0470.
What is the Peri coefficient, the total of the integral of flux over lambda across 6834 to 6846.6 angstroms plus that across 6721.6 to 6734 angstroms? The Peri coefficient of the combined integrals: 531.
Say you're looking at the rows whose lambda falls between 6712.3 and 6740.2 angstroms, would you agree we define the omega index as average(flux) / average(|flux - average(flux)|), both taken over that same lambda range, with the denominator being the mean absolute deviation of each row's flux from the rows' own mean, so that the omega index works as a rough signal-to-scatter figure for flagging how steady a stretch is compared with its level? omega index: 69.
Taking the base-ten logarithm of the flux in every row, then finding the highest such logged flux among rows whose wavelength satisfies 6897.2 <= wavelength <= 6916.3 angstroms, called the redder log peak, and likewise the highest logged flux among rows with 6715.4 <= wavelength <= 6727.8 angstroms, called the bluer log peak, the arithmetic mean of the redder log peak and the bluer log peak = 1.339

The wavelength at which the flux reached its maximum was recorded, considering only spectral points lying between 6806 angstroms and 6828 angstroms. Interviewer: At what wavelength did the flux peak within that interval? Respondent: 6826.11 angstroms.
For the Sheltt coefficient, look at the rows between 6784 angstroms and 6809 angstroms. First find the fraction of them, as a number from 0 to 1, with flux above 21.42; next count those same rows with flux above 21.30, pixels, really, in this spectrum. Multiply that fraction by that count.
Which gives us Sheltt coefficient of 1.9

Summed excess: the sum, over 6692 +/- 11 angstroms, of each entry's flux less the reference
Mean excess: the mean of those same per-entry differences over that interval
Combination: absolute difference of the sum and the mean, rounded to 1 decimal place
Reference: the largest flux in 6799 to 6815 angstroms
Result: 2.2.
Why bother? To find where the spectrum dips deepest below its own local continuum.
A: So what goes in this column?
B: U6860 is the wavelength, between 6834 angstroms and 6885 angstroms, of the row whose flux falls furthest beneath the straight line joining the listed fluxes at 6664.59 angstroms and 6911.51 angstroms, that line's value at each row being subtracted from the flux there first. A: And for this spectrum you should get 6841.84 angstroms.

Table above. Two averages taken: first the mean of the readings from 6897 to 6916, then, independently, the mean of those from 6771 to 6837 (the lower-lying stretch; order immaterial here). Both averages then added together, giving 42.4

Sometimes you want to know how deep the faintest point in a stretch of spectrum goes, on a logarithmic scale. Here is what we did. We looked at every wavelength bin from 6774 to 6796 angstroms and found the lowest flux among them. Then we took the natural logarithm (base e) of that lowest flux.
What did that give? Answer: 3.02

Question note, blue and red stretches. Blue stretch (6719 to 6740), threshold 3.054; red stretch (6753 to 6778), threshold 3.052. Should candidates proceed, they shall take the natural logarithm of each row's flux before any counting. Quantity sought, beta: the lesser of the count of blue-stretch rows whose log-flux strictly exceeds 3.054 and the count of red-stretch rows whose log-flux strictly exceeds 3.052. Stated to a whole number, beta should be 6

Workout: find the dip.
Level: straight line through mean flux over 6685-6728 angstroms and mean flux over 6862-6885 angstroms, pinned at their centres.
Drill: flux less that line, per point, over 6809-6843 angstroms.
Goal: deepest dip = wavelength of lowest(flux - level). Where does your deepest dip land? 6841.84 angstroms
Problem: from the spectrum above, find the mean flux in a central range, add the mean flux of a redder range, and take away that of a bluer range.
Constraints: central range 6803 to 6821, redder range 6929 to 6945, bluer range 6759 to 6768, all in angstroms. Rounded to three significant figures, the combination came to 20.8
